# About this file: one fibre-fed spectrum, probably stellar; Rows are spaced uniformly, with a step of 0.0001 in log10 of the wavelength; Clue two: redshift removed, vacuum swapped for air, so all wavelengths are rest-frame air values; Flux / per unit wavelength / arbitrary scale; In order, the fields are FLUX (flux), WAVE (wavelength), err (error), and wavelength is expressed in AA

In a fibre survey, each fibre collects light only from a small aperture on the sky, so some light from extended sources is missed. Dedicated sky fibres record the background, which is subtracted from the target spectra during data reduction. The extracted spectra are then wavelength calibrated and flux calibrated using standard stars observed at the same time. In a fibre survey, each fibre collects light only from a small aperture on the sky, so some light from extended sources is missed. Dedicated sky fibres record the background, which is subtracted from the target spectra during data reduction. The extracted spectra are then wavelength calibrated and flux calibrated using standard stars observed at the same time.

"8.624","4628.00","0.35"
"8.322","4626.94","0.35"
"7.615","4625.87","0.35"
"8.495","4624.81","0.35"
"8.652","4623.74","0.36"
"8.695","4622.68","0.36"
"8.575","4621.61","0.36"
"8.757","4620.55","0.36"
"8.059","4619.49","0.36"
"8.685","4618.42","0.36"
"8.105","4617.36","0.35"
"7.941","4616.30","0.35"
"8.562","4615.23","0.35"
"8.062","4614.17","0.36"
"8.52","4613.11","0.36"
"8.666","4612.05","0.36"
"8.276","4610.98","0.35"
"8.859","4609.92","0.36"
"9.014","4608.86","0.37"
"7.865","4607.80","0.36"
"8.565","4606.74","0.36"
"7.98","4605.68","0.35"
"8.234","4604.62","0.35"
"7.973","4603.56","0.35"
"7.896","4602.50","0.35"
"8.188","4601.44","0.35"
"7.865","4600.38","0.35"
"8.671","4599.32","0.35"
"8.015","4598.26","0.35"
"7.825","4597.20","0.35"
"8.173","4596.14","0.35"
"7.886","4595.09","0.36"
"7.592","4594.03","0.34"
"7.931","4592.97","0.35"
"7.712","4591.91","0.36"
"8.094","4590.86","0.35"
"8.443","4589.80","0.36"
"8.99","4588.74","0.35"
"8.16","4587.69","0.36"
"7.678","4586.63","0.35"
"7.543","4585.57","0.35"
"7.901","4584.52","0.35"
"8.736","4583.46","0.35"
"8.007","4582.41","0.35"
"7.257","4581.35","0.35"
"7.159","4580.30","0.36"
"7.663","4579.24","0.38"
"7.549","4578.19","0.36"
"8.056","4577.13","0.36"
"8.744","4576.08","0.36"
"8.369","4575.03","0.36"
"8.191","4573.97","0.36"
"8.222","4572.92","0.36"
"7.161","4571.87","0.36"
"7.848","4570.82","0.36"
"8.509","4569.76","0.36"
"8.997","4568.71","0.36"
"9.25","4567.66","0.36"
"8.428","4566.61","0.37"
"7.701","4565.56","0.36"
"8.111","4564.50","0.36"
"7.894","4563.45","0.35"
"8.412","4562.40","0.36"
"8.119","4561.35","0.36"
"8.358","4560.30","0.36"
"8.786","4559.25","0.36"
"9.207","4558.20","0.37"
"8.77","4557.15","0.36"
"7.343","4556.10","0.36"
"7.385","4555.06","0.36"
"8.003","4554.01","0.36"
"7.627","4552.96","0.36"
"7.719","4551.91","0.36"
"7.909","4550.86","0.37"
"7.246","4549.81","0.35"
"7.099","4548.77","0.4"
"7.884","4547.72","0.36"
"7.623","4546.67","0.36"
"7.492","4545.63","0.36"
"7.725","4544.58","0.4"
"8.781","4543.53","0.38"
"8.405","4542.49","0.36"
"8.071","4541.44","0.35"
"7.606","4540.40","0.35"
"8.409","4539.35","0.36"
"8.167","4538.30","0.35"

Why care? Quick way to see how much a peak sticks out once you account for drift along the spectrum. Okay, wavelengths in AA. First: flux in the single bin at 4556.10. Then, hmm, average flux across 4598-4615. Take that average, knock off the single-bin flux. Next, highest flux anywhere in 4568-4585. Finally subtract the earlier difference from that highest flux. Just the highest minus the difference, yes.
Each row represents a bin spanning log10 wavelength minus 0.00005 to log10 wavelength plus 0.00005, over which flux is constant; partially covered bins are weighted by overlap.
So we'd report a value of 8.0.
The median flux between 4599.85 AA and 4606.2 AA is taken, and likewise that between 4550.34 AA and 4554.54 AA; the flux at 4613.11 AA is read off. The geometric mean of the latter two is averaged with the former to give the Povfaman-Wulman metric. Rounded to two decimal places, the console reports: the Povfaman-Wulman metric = 8.07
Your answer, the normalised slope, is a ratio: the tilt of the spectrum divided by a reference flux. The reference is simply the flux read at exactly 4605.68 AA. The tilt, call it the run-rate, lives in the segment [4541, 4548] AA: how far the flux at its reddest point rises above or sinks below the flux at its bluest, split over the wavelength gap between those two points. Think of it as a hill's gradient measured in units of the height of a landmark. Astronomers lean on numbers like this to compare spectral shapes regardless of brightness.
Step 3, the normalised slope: -0.0037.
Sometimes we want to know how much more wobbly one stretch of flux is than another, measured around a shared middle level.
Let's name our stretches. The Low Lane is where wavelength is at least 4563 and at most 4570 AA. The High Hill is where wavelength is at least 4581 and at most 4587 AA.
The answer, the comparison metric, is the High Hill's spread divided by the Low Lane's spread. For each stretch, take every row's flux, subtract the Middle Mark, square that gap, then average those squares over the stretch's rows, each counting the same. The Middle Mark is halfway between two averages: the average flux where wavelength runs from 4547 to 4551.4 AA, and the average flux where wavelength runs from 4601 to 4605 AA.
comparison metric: 0.3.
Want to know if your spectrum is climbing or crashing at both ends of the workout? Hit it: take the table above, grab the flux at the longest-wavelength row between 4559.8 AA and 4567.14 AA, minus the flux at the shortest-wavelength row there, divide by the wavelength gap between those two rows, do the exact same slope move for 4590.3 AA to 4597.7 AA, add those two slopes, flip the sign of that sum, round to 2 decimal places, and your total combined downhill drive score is 0.03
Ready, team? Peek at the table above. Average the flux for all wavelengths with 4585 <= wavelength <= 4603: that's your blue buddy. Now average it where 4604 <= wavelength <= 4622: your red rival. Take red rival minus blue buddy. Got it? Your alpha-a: 0.36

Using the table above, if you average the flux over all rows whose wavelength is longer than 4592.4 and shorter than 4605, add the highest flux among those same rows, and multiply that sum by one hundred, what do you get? 1669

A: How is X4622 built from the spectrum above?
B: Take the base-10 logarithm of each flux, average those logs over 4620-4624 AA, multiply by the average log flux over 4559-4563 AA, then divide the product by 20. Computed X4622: 0.0434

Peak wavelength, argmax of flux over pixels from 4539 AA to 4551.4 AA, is 4543.53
